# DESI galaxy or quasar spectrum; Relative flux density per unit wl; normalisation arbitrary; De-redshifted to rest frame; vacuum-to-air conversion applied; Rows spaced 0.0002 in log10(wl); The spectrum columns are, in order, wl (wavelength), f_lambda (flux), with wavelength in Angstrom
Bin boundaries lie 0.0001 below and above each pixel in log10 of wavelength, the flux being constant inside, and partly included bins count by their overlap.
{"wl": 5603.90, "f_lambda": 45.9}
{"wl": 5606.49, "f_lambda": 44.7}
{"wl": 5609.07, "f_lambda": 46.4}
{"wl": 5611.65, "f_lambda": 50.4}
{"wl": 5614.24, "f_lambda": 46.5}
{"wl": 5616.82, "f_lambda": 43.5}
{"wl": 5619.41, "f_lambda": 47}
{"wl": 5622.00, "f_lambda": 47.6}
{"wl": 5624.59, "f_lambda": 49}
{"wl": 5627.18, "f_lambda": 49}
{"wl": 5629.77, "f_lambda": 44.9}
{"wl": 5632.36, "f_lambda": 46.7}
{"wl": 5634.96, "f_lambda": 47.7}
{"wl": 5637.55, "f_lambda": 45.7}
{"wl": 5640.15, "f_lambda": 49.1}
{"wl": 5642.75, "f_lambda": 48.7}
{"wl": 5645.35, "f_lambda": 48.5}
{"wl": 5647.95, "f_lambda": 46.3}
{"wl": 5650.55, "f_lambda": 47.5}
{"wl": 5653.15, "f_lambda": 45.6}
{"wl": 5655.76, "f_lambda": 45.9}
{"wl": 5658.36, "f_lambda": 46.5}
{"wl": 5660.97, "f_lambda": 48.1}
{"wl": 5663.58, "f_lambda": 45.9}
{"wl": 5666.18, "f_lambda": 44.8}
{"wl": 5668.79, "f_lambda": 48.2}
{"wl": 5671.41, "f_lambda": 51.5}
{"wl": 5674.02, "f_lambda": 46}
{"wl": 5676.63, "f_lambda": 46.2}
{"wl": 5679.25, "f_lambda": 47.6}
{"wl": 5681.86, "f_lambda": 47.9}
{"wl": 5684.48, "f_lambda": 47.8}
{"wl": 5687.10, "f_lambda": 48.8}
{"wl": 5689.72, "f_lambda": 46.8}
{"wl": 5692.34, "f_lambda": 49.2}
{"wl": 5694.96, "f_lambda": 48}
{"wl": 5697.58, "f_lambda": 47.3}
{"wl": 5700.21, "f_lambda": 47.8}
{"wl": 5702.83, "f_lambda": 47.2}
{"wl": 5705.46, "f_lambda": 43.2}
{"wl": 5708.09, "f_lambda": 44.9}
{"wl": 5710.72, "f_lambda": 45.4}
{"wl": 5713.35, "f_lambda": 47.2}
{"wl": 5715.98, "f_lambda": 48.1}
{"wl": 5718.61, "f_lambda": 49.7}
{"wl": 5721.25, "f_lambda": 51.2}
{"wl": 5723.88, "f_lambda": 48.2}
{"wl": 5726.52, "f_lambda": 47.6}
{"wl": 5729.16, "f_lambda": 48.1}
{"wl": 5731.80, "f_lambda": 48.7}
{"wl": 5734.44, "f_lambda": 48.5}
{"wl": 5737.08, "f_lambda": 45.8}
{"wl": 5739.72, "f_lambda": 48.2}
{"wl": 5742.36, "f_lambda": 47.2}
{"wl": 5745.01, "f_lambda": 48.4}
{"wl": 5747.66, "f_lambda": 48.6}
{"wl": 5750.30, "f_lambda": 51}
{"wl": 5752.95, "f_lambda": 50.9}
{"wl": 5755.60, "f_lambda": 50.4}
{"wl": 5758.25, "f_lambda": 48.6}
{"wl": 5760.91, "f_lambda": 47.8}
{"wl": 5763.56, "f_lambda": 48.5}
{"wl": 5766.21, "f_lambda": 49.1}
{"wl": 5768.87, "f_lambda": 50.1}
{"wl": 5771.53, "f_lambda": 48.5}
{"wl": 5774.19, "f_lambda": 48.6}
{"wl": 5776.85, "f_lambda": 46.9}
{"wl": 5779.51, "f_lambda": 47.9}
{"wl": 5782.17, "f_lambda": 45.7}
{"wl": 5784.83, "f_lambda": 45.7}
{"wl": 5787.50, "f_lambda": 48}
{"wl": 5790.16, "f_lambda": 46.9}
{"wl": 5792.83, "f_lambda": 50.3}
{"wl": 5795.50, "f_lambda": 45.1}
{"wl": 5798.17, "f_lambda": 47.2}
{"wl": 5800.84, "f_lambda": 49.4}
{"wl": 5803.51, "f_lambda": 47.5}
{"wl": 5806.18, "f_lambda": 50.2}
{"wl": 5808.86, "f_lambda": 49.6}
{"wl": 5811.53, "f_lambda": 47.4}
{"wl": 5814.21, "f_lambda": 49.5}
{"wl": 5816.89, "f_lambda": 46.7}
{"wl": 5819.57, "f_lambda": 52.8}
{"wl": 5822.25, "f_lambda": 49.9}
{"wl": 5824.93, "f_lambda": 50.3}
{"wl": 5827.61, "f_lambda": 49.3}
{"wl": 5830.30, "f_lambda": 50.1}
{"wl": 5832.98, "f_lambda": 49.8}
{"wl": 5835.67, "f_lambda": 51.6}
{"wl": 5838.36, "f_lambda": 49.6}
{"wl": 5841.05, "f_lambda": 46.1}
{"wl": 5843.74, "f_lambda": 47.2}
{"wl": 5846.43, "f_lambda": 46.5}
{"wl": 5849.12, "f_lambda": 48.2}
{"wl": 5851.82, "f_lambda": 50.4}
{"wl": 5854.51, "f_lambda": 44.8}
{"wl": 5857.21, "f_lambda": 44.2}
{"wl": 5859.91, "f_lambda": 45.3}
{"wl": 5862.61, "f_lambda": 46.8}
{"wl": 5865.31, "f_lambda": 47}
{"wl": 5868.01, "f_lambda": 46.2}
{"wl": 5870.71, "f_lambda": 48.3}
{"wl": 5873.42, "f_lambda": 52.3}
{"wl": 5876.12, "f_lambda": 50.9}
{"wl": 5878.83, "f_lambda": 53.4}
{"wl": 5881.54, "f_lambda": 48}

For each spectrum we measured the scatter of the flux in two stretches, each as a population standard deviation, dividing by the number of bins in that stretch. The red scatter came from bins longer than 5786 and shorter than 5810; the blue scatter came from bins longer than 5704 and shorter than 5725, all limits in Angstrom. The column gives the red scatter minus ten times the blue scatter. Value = -23.0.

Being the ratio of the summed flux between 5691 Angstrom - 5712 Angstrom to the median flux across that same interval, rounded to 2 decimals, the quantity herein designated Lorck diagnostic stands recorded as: 7.89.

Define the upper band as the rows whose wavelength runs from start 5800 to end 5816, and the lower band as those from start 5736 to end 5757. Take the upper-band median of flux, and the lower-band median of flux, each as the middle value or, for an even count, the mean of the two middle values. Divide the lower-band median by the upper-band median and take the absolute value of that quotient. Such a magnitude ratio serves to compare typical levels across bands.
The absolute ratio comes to 0.981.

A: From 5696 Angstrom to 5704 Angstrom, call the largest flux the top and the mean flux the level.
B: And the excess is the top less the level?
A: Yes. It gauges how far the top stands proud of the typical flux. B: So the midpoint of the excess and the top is 24.1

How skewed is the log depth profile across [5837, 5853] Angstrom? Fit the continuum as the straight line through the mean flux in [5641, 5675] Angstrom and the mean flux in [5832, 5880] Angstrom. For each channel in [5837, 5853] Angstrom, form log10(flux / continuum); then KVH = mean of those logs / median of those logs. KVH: 0.44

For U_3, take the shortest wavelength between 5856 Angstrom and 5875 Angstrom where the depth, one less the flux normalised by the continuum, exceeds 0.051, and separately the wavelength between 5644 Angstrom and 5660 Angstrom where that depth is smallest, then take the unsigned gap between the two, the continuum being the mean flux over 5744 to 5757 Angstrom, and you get 211.9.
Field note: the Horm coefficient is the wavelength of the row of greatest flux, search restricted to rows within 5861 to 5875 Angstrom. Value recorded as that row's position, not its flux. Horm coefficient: 5873.42 Angstrom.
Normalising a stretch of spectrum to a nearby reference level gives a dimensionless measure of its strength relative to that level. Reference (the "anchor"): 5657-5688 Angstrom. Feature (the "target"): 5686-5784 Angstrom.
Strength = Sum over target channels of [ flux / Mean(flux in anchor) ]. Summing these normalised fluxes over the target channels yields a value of 37.5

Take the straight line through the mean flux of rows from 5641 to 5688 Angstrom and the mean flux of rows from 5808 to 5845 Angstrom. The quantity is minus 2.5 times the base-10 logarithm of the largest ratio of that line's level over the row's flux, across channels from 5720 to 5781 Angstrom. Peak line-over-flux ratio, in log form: -0.055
